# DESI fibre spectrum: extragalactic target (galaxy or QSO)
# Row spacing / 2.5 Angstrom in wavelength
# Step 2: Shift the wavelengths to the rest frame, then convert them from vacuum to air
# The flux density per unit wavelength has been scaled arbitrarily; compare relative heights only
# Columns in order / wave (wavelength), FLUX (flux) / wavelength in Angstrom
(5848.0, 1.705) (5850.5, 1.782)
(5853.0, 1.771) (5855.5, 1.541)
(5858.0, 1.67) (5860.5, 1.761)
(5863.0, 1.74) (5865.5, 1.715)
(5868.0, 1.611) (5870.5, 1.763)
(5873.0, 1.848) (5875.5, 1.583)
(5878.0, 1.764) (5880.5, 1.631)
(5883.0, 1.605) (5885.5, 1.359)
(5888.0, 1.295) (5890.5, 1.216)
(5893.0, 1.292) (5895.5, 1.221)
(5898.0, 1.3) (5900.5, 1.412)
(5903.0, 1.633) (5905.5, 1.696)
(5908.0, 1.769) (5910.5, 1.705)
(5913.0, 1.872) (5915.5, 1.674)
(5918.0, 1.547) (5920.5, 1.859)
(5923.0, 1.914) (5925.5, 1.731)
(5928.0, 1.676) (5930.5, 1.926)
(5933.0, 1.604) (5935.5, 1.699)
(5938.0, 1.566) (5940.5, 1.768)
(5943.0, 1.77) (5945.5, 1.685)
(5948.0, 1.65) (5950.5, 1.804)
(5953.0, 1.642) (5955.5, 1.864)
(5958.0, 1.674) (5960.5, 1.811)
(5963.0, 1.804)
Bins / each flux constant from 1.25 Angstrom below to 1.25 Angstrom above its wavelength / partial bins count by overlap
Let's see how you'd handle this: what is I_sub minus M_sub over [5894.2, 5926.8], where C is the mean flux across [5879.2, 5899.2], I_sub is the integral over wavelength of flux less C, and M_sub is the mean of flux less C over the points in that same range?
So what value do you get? 8.7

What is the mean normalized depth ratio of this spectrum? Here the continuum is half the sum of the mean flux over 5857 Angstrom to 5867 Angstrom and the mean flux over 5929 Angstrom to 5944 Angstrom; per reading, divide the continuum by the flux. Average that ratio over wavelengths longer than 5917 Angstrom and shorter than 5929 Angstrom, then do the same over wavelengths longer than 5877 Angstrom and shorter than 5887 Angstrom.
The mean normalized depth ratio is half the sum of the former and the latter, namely 1.04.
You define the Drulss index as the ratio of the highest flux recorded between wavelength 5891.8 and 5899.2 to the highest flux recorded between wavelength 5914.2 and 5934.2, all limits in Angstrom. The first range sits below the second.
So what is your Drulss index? 0.67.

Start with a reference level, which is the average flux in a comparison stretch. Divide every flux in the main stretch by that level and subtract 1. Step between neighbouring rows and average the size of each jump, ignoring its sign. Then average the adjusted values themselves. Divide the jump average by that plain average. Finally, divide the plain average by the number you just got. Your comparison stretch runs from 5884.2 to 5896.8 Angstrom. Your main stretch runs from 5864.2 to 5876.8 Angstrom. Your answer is 0.94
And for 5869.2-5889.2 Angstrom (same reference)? 0.59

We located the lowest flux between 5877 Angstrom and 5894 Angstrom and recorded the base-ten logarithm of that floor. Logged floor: 0.085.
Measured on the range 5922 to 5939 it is 0.195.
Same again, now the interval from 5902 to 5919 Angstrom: 0.189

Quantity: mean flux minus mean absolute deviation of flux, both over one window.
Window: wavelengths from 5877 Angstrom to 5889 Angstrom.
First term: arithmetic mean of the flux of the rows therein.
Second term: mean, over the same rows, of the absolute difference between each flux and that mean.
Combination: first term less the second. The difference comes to 1.37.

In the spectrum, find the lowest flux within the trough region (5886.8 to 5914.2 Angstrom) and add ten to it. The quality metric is 11.22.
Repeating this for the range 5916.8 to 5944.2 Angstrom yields 11.55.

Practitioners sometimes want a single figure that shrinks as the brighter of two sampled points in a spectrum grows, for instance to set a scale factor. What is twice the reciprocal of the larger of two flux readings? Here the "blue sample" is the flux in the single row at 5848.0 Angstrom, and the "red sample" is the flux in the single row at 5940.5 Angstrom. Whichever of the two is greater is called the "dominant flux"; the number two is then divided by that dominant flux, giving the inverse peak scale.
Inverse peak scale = 1.13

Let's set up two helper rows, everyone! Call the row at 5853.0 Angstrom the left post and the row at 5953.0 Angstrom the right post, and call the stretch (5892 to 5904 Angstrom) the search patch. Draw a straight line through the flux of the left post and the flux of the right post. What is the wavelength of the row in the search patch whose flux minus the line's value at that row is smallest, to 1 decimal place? 5895.5 Angstrom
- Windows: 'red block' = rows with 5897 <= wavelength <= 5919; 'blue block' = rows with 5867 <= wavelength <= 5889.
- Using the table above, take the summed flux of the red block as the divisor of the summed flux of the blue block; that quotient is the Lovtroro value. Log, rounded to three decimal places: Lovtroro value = 0.990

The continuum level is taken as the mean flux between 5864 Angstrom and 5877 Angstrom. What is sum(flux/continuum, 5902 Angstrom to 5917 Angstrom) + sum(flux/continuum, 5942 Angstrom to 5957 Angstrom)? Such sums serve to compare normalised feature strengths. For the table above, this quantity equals 12.2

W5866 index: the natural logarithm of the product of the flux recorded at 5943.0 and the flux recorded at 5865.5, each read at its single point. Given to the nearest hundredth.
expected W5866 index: 1.11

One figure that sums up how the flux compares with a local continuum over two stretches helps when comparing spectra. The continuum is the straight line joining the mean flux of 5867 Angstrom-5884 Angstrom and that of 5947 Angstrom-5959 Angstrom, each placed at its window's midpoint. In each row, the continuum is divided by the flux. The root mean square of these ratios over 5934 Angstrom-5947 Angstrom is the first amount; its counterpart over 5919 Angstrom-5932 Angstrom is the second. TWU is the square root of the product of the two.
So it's 0.98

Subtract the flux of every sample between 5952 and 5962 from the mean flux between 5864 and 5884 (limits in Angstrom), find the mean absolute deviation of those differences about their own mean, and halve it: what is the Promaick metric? 0.045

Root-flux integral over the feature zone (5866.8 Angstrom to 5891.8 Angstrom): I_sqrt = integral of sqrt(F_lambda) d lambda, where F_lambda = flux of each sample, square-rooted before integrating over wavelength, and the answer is 31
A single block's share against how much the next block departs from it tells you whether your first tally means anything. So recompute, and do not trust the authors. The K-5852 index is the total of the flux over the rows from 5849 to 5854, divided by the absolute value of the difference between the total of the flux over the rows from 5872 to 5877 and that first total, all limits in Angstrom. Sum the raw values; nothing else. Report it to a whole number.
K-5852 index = 29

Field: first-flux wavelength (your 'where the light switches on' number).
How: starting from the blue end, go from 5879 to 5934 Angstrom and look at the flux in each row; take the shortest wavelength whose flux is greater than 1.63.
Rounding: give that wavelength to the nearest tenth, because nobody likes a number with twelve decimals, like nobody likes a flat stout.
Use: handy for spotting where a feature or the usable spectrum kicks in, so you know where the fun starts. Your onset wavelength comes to 5880.5 Angstrom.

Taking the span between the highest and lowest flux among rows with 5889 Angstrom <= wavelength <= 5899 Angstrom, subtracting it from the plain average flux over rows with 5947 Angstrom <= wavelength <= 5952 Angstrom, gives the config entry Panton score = 1.64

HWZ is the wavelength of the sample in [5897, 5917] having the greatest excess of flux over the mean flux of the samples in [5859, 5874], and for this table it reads 5913.0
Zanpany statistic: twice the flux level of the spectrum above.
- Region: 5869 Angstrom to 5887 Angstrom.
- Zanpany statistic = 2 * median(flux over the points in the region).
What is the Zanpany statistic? 3.26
